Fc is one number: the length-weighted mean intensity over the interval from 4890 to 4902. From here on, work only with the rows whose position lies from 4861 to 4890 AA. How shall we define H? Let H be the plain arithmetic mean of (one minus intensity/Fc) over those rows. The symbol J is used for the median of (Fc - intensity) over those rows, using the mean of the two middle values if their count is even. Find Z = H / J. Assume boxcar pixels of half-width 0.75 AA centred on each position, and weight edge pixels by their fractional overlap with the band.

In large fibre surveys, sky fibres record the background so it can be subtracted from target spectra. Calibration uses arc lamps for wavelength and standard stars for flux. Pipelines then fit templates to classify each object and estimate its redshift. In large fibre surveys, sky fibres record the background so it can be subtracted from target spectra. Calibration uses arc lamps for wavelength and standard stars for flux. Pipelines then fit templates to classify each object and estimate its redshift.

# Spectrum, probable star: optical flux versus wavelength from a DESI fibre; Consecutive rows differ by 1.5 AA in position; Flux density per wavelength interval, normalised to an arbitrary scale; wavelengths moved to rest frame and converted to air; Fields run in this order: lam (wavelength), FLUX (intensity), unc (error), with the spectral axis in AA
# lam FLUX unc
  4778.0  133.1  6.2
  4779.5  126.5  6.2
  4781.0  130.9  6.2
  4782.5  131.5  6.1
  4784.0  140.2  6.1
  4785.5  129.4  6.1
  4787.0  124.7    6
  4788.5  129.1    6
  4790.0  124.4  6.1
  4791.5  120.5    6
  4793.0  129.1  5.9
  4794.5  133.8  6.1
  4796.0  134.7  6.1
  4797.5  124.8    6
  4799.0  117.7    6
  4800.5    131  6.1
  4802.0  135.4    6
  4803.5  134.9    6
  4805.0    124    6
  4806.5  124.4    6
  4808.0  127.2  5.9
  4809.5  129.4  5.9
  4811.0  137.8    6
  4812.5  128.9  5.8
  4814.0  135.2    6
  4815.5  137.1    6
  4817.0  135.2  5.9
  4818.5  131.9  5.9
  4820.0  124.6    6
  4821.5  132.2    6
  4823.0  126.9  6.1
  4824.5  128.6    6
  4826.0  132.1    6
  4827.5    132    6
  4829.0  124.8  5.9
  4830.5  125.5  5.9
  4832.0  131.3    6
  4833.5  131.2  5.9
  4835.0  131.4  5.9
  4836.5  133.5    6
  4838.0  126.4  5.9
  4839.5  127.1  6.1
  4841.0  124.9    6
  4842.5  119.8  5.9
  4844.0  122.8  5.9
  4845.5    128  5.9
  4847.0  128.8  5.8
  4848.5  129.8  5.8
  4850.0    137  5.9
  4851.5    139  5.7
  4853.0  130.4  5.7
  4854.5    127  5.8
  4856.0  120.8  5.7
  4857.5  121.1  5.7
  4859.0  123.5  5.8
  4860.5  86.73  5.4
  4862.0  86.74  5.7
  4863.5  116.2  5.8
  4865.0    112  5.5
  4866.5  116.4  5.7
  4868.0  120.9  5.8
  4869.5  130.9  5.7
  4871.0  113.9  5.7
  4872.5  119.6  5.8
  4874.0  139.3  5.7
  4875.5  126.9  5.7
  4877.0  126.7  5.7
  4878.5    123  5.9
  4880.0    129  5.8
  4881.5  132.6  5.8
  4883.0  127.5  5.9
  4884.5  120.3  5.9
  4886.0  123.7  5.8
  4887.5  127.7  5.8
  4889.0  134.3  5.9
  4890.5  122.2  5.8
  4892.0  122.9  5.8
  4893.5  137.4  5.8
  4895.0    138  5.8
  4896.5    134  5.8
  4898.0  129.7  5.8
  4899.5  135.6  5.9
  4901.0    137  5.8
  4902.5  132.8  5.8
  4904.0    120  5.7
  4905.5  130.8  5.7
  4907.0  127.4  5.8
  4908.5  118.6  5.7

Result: 0.0086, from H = 0.074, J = 8.6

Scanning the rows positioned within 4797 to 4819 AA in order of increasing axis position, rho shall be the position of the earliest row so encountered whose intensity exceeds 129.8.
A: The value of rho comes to 4800.5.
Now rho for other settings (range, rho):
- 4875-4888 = 4881.5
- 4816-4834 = 4817.0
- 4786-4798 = 4794.5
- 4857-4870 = 4869.5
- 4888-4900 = 4889.0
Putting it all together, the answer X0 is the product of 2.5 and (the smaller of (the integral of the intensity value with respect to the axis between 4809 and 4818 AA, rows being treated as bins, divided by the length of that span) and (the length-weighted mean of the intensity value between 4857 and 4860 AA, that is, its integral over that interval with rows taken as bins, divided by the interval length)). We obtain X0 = 299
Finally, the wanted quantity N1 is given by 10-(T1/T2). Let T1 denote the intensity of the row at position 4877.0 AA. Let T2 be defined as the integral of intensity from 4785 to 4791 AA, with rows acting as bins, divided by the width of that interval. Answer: 9.00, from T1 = 126.7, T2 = 127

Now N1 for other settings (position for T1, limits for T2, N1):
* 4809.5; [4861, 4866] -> 8.76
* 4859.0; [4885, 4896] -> 9.05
